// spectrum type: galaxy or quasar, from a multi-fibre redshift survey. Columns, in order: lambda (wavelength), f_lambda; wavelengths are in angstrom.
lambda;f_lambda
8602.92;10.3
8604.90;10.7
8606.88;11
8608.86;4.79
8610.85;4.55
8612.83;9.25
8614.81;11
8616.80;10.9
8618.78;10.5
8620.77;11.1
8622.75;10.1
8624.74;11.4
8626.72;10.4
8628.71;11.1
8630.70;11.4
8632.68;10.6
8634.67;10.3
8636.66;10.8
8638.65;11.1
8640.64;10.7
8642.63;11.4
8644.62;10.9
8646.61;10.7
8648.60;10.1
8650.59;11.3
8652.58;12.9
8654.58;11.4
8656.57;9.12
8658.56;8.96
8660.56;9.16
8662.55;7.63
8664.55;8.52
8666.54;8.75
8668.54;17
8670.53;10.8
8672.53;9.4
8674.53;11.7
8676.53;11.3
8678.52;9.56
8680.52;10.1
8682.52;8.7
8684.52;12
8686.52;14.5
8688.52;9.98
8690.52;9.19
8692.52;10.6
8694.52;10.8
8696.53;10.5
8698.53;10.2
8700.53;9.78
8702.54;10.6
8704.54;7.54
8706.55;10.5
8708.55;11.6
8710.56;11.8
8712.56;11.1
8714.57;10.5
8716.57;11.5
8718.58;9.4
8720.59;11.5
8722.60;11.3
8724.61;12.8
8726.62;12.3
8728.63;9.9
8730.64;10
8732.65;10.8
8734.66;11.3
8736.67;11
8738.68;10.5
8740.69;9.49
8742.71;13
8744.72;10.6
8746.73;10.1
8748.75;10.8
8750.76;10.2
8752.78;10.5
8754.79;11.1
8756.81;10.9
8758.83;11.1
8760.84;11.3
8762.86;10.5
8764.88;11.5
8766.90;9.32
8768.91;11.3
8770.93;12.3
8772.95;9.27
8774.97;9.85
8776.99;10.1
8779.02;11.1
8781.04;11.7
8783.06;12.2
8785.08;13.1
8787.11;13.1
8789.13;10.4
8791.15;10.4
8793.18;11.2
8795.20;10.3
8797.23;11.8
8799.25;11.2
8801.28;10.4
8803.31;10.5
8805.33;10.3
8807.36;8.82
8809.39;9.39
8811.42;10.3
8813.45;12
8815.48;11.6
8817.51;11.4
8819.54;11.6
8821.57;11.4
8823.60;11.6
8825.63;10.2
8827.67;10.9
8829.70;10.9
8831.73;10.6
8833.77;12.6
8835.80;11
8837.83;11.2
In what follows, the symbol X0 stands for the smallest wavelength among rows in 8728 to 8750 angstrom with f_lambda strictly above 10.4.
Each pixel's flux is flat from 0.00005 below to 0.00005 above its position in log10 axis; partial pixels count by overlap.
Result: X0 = 8732.65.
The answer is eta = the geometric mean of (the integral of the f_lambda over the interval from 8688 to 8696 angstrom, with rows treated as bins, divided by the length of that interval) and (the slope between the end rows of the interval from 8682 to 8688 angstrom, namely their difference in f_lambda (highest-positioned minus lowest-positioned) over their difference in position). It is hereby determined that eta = 3.8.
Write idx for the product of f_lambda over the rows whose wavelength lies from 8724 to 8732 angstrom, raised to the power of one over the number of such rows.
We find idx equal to 11.2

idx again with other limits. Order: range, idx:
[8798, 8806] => 10.6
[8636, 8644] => 11.0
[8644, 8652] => 10.7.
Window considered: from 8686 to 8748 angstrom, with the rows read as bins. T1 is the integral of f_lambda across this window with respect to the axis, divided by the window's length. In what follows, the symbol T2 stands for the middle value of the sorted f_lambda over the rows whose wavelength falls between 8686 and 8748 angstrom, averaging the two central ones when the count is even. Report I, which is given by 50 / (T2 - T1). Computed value -299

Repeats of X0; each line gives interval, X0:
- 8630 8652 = 8630.70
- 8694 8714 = 8694.52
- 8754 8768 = 8754.79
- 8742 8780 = 8742.71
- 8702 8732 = 8702.54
